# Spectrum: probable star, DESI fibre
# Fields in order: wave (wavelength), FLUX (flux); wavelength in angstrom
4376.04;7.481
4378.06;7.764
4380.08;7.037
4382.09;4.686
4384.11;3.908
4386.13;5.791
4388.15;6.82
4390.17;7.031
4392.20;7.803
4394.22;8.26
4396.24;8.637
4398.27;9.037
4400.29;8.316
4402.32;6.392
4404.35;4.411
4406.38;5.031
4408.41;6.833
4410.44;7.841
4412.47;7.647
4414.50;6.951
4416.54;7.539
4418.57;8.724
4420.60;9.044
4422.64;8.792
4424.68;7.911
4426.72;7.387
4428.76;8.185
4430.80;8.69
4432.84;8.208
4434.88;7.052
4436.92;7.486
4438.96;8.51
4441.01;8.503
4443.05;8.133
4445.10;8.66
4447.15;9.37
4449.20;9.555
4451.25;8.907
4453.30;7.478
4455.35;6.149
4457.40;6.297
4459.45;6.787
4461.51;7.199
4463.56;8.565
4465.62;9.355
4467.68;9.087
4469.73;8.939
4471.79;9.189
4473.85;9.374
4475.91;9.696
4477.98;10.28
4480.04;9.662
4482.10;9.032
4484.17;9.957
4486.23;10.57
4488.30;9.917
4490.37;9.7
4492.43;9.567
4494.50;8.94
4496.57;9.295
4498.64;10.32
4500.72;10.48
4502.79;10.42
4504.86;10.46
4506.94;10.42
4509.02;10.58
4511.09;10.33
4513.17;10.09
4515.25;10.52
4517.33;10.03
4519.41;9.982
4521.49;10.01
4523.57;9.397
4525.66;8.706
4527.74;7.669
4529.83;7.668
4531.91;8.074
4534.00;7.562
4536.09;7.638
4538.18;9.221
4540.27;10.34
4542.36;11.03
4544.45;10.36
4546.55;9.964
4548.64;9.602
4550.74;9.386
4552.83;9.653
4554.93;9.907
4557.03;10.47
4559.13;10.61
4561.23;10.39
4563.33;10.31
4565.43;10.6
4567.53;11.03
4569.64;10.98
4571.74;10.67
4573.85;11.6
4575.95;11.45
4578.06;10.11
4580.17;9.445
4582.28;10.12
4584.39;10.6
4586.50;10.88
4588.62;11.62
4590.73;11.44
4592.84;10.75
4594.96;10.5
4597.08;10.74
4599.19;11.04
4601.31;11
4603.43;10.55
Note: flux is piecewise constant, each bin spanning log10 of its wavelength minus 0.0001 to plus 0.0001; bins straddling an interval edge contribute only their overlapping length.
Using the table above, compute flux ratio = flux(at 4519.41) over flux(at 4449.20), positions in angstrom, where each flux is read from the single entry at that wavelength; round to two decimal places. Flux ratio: 1.04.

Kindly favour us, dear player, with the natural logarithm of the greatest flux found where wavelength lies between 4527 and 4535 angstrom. 2.09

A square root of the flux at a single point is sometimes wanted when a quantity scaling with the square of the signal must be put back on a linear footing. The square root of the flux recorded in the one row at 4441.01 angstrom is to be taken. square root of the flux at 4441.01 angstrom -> 2.92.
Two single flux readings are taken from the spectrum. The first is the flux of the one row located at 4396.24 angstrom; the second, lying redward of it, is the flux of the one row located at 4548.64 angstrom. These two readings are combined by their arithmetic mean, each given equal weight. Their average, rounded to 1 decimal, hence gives 9.1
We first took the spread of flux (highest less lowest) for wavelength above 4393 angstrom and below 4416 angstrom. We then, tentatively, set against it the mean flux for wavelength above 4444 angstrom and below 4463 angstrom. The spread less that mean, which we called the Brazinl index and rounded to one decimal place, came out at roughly -3.2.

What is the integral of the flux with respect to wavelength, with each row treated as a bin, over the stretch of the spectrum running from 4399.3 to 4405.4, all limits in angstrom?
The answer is 39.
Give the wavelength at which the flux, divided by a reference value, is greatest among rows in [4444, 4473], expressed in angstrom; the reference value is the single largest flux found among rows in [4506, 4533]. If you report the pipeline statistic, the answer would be 4449.20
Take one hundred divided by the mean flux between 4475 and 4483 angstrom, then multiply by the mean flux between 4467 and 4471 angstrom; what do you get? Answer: 93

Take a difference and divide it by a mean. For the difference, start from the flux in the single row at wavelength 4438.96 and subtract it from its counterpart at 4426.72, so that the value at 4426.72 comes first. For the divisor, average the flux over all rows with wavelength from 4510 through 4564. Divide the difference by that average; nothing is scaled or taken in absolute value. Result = -0.117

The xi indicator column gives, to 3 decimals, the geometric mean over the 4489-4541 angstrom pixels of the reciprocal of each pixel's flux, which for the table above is 0.106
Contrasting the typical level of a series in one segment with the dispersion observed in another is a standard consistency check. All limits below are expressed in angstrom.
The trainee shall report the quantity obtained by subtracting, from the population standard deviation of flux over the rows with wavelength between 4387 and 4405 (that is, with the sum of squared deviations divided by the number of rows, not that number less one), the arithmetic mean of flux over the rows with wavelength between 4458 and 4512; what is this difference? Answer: -8.2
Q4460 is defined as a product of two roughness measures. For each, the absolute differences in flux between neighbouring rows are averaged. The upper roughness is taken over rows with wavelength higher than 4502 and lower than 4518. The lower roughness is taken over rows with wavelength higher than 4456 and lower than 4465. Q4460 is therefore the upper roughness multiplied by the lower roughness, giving 0.18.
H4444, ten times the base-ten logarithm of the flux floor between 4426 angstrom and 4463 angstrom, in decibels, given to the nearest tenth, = 7.9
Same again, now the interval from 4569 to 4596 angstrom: 9.8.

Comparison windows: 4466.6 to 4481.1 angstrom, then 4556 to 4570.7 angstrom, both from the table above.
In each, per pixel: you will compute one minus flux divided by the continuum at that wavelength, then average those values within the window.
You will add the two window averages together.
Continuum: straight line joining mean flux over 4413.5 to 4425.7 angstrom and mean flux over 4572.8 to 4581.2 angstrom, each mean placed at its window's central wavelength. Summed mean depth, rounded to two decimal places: -0.07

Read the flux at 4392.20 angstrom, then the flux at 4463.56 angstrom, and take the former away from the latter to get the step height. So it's 0.8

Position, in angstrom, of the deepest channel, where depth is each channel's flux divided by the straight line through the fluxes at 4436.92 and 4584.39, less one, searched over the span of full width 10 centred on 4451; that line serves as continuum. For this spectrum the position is 4455.35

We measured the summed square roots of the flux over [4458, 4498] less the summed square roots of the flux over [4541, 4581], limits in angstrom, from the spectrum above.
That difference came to -3.6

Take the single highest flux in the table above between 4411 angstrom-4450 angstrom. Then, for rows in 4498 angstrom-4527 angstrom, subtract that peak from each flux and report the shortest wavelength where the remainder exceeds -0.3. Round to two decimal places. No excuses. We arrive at 4498.64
